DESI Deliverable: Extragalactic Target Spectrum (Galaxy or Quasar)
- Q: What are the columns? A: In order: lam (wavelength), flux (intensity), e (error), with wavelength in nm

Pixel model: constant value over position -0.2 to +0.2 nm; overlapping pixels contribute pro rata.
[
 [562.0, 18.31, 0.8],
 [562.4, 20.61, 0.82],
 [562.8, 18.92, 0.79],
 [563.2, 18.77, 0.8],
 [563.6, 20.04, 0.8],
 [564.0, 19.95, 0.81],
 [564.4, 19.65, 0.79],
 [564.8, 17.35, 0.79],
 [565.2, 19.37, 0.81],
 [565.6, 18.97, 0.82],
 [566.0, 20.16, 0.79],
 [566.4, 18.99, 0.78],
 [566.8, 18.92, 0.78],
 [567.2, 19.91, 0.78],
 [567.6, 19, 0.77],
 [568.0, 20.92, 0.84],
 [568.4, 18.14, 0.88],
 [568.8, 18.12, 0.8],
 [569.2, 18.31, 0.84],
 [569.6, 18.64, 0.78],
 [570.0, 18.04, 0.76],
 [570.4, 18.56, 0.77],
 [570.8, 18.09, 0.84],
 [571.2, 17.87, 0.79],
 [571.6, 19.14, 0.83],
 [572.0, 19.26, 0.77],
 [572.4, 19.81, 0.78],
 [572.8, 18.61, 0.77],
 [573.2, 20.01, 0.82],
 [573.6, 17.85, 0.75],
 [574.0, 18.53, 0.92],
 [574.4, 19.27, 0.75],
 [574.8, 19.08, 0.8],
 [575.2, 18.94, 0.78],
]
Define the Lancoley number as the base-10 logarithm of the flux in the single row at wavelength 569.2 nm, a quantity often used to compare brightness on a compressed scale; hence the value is 1.26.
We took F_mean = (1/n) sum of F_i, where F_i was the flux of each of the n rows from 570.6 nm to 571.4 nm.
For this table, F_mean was 18.0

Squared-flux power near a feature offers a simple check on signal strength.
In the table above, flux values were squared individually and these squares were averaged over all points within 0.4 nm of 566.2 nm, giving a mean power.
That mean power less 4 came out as 380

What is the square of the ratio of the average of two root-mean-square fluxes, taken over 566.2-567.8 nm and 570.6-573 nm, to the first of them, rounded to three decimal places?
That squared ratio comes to 0.979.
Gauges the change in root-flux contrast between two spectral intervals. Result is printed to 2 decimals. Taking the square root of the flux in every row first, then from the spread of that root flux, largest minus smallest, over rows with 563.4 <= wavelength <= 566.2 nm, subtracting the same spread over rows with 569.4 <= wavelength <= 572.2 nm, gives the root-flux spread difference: 0.16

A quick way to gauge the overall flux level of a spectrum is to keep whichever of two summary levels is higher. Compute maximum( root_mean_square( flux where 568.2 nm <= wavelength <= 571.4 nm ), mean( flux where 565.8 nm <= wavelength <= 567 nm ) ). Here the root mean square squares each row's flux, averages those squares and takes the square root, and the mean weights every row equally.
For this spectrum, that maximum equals 19.4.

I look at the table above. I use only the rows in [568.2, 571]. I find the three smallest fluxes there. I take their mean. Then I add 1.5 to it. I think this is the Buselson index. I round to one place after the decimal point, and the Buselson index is 19.6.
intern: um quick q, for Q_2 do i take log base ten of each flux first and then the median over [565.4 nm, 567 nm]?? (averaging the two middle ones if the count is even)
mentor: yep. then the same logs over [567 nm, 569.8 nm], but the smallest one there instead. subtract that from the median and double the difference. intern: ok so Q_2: 0.040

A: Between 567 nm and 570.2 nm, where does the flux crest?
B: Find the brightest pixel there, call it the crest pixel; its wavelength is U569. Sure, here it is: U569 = 568.0 nm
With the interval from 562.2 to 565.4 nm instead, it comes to 562.4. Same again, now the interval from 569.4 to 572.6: 572.4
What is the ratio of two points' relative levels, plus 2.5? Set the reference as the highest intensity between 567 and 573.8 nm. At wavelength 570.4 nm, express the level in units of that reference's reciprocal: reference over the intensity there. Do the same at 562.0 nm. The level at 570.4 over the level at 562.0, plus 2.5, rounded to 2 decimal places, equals 3.49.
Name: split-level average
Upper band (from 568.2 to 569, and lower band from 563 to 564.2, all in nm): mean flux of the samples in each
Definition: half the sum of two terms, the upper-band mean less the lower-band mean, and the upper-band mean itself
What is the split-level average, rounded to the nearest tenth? 8.3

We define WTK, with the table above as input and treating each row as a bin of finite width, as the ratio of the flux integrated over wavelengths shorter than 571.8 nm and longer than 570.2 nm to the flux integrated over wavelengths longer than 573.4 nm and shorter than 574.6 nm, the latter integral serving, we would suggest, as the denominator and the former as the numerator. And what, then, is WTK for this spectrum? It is 1.3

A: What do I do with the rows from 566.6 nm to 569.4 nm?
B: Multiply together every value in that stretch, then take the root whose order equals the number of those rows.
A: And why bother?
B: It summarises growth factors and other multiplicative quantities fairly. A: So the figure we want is 19.0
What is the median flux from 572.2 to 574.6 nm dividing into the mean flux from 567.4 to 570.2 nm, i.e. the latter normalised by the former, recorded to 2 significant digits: 0.99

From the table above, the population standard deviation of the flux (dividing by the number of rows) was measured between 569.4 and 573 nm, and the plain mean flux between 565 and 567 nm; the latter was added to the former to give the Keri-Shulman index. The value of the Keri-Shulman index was 19.88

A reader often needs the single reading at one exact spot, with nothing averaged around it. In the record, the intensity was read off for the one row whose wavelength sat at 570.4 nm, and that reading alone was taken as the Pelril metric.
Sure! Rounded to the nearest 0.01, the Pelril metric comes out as 18.56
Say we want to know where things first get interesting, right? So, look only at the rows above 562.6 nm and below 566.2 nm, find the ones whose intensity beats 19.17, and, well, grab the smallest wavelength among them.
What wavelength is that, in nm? 563.6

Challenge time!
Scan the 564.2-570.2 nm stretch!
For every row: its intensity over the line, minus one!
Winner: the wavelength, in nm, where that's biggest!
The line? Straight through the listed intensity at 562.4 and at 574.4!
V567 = 568.0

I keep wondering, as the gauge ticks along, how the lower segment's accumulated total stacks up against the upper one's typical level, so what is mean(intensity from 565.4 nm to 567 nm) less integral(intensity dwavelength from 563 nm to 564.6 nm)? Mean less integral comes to -12.1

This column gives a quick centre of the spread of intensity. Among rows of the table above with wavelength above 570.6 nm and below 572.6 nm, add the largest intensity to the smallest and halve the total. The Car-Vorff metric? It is 18.8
